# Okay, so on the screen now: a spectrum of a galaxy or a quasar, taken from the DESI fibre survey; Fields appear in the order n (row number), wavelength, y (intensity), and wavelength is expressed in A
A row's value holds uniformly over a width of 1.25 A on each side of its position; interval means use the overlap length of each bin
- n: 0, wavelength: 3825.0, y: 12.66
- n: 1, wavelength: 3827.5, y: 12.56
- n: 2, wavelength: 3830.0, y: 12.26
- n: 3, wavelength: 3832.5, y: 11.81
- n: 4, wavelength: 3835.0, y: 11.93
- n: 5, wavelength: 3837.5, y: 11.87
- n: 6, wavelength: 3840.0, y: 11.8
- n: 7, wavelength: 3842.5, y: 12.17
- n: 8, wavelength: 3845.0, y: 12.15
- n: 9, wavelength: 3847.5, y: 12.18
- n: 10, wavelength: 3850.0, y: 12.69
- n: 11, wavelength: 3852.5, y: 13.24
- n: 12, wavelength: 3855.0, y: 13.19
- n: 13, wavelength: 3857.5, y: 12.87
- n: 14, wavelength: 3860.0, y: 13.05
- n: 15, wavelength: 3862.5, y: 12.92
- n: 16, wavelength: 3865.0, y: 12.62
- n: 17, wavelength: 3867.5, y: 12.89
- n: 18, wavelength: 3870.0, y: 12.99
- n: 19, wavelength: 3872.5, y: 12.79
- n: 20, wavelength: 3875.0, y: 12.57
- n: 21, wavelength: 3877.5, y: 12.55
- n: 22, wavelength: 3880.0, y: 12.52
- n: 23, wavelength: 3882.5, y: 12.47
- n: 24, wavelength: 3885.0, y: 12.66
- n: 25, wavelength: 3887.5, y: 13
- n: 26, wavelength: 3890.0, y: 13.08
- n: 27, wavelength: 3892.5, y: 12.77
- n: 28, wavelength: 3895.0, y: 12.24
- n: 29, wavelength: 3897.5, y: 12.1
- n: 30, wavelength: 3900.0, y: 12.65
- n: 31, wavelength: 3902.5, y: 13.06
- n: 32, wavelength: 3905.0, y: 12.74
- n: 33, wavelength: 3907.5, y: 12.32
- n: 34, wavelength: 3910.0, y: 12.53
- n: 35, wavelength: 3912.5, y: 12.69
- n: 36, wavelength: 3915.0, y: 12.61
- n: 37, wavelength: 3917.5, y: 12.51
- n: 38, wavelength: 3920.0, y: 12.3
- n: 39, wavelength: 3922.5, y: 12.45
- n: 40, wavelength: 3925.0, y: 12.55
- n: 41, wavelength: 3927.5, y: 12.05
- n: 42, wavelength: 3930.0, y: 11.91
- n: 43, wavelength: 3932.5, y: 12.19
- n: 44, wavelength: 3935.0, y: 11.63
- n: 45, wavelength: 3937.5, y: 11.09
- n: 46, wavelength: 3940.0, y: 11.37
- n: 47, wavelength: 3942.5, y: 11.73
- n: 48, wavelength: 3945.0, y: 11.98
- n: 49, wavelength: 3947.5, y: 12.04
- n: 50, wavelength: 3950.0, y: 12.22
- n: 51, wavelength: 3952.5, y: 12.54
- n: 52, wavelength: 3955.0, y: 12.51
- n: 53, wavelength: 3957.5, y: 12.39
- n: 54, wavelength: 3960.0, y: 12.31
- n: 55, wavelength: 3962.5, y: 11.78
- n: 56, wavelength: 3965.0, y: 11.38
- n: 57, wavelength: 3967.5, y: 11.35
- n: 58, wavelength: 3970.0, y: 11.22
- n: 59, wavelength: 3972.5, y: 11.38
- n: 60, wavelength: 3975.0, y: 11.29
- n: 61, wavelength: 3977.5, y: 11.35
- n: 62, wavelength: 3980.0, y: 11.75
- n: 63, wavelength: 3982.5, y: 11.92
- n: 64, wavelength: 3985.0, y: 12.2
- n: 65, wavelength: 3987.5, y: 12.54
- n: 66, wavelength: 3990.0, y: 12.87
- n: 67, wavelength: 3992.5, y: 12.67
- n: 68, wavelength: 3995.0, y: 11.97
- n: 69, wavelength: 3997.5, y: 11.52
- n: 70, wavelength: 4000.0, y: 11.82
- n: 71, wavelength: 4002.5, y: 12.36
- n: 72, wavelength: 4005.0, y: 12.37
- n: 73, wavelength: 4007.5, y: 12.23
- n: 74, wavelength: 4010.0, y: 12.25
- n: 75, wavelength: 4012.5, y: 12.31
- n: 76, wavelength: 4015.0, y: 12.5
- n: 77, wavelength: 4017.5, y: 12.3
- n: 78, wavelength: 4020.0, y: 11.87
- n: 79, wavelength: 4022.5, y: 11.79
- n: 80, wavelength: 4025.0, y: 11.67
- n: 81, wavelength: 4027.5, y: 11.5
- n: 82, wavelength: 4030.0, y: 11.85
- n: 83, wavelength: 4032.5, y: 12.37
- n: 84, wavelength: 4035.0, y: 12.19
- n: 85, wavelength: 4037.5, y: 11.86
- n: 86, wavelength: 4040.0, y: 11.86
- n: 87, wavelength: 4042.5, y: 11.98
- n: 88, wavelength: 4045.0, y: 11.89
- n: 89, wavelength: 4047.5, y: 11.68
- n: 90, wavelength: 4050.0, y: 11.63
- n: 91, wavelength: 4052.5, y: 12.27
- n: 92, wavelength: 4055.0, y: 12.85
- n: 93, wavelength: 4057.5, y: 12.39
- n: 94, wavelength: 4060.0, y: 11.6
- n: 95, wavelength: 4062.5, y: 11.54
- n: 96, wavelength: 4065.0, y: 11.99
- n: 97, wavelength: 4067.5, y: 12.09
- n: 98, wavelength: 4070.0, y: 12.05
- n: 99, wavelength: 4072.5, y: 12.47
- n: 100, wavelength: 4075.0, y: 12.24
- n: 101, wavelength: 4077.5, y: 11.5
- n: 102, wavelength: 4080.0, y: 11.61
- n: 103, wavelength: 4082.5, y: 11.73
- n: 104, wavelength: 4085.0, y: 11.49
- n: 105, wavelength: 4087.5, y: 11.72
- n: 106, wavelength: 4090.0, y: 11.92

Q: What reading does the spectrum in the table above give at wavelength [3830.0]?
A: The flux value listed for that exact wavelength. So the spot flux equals 12.26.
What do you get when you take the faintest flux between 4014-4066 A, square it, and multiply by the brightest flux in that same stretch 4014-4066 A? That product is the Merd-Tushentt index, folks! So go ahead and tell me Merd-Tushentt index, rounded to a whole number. 1699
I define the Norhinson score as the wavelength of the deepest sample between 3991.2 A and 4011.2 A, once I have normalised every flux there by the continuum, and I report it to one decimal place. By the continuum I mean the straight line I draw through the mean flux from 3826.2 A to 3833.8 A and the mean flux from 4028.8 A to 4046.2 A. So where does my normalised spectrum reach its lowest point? 3997.5 A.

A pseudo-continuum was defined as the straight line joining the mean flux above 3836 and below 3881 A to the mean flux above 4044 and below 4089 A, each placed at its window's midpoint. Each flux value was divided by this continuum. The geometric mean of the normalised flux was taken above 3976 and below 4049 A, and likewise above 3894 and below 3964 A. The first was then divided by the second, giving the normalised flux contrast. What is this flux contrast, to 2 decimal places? 1.01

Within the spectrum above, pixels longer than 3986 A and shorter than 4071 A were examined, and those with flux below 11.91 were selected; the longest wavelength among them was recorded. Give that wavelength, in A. 4062.5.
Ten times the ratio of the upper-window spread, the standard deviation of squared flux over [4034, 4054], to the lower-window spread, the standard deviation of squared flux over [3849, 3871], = 10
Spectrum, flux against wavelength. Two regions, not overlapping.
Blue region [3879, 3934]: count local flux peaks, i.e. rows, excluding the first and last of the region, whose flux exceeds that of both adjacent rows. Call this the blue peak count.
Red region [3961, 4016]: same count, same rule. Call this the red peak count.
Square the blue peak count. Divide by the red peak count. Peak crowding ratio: 5.3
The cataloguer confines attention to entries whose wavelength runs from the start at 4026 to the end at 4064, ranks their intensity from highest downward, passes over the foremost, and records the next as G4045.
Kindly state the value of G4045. 12.39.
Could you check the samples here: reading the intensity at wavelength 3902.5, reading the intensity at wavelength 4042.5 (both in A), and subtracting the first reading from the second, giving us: -1.1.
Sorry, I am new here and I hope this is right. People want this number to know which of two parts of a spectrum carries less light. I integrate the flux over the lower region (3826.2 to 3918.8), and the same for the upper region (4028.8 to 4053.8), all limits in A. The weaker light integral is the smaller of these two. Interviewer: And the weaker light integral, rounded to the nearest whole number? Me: 299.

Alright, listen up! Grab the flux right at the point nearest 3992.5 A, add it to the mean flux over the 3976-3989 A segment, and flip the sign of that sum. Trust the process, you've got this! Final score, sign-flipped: -24.6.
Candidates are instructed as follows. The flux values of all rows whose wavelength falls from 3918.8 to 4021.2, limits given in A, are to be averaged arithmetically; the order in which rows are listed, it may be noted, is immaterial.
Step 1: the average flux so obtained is 12.01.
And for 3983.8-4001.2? 12.23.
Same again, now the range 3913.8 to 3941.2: 12.06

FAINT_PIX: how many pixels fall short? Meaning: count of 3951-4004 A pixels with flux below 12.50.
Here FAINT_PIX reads 16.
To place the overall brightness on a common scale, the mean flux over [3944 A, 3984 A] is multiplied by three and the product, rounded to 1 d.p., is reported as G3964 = 35.5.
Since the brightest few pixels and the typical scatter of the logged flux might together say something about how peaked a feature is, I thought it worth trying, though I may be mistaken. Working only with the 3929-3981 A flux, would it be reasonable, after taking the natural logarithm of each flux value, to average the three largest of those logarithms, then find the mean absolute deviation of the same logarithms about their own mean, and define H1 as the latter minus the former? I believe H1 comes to -2.49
